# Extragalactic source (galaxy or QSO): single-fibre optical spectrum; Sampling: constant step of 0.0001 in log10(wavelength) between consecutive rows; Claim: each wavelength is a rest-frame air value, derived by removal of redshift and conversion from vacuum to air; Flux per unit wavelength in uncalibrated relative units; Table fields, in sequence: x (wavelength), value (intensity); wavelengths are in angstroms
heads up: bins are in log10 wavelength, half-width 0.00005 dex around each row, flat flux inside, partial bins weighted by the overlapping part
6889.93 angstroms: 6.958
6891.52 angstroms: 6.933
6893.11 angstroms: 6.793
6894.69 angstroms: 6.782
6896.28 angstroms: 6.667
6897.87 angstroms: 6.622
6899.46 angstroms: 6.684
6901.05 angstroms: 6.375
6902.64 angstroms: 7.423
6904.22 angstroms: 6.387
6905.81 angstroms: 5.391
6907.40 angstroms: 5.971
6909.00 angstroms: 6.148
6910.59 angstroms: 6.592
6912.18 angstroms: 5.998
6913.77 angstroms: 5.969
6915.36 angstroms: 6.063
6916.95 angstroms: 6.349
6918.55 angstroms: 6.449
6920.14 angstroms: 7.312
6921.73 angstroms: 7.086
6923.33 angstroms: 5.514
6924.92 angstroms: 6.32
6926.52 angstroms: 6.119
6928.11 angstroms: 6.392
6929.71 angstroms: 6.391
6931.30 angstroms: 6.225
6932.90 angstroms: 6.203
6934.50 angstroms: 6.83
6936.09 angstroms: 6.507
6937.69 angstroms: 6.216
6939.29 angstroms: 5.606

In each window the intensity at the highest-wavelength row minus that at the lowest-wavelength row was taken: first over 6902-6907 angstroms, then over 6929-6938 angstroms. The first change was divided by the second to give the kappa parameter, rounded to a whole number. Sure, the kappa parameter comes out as 12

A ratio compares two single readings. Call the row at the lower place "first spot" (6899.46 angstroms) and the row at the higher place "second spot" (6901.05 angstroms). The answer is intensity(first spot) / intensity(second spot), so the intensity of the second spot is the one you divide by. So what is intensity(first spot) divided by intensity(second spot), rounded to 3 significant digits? 1.05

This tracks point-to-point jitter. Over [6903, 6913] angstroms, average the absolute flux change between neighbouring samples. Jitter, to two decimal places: 0.56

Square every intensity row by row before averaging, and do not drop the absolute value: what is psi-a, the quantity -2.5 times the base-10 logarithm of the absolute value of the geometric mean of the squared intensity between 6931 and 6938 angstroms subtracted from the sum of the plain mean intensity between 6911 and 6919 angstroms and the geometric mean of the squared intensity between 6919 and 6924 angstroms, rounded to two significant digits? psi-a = -2.3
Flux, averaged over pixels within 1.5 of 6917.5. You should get 6.4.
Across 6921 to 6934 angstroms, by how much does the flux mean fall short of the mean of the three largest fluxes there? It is 0.34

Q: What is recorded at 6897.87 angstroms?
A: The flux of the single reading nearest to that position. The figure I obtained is 6.622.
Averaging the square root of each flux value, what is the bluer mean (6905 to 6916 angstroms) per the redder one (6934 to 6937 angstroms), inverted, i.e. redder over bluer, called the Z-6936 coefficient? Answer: 1.05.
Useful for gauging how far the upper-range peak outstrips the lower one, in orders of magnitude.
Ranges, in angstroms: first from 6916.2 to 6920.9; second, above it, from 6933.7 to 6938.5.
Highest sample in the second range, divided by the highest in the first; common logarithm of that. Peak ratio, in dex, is -0.030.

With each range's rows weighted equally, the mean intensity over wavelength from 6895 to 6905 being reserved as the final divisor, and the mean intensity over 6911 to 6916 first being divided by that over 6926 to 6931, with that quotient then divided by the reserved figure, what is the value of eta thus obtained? 0.143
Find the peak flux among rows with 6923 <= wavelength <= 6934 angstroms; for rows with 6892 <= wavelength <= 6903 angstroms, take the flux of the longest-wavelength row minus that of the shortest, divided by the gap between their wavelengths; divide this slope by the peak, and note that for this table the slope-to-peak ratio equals 0.0103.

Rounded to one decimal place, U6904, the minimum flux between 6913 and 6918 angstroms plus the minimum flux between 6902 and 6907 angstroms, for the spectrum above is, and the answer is 11.4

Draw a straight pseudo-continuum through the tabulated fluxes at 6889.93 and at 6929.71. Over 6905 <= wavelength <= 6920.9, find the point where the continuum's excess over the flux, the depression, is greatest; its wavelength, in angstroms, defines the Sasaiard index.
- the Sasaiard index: 6905.81 angstroms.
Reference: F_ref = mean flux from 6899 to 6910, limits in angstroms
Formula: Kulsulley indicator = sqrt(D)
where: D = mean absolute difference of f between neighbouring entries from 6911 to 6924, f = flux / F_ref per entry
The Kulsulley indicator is 0.27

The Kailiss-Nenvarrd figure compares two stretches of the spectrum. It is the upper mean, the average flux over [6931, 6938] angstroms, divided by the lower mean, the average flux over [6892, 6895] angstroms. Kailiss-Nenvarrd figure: 0.942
